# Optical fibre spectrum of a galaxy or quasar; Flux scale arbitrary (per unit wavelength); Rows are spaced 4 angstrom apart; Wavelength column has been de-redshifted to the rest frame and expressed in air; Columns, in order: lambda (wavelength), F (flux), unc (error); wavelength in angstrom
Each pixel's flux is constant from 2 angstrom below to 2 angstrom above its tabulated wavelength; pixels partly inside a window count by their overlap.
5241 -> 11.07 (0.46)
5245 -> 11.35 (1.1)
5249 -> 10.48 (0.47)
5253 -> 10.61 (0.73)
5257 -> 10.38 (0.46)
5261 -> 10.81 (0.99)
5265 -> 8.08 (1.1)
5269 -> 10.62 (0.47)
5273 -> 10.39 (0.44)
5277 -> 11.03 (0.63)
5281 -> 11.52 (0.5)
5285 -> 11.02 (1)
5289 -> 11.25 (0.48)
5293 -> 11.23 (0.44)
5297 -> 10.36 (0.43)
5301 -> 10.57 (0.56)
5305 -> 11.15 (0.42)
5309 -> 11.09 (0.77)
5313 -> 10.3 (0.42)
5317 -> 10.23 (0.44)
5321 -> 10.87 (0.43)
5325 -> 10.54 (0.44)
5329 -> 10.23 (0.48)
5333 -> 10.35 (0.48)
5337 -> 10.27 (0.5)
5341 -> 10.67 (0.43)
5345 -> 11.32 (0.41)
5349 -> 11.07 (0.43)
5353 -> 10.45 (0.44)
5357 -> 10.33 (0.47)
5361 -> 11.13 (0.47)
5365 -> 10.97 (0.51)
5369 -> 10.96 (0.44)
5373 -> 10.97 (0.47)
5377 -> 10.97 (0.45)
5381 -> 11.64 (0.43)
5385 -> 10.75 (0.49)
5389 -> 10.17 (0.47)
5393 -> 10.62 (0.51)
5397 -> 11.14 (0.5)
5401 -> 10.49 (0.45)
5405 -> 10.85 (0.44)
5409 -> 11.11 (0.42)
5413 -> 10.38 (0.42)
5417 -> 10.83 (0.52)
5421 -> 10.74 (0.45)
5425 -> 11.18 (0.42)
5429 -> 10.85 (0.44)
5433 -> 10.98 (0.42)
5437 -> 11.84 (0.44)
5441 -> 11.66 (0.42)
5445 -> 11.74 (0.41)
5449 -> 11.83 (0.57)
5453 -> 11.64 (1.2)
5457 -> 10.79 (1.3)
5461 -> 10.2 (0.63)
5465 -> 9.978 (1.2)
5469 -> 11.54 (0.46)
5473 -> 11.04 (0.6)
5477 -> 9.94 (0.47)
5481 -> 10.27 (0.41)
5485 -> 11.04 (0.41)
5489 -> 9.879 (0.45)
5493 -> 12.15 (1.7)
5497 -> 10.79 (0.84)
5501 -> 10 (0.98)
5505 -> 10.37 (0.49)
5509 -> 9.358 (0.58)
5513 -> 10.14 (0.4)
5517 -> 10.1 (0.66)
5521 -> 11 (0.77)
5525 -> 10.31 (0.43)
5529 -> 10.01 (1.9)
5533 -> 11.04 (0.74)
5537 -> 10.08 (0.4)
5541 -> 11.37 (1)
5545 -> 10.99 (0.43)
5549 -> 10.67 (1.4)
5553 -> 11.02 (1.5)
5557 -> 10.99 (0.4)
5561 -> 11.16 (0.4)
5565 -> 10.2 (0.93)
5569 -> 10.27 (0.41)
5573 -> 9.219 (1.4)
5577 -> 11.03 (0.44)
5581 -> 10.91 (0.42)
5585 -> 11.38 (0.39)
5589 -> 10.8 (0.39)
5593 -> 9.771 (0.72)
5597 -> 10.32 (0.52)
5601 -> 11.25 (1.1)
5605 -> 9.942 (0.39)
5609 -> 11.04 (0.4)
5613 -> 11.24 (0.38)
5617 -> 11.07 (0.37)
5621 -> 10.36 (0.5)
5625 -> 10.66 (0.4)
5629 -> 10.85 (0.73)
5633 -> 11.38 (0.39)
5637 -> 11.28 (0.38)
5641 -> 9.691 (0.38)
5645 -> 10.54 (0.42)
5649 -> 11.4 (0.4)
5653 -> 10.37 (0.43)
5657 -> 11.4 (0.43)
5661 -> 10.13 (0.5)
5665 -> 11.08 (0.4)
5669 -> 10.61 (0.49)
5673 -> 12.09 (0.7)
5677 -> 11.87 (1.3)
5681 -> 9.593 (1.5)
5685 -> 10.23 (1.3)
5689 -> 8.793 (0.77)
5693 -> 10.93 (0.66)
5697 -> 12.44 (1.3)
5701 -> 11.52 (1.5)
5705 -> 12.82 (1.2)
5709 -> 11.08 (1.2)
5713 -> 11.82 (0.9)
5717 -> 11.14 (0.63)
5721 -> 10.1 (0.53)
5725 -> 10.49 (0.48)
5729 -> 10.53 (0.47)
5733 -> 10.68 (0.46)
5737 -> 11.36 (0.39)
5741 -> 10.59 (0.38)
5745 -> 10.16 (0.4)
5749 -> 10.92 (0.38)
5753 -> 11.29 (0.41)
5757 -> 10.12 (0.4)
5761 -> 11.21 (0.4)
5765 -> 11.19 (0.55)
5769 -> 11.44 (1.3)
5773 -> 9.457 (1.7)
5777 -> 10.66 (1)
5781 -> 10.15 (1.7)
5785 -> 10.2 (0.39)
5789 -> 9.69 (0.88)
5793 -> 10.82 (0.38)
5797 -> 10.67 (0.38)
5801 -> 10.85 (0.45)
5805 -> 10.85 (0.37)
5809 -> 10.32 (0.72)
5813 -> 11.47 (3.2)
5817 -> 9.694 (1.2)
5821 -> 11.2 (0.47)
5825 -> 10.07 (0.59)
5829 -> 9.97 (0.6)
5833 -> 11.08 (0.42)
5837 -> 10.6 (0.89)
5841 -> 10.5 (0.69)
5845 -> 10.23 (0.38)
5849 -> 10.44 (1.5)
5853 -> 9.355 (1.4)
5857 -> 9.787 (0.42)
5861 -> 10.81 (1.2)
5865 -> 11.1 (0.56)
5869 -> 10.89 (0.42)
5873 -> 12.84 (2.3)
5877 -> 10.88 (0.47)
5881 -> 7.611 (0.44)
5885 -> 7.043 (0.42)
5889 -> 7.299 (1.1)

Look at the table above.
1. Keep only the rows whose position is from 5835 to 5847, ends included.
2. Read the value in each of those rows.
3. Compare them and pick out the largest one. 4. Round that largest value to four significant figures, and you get 10.60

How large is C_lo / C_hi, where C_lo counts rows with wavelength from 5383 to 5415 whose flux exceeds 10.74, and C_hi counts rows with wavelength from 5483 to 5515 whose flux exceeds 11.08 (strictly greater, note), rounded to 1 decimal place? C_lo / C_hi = 4.0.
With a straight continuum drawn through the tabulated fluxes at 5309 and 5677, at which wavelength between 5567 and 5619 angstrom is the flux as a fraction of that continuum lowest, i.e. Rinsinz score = 5573 angstrom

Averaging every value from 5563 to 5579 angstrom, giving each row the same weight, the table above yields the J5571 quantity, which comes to 10.2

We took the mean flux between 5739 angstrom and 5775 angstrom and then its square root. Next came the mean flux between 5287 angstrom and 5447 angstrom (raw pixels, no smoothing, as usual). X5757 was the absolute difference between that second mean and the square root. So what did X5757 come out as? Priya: 7.6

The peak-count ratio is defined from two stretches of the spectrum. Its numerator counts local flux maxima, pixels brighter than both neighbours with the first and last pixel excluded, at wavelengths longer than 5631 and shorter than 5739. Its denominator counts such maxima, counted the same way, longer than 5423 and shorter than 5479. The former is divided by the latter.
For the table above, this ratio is 2.7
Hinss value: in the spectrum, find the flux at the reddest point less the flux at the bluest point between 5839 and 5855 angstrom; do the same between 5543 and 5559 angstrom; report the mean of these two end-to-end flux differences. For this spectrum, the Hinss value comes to -0.57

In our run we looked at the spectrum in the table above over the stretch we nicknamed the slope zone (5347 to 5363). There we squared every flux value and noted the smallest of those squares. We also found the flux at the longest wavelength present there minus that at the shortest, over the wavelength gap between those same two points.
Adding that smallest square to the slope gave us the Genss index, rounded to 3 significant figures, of 107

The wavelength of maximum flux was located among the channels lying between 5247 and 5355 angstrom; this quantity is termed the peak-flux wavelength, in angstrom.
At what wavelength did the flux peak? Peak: 5281 angstrom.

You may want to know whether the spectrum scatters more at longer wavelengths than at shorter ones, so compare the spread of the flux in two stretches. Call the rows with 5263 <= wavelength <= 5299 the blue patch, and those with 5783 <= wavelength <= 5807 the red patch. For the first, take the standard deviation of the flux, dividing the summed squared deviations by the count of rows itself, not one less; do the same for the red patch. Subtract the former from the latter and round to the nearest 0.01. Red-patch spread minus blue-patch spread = -0.54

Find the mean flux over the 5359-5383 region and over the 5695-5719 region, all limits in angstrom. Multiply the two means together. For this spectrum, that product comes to 131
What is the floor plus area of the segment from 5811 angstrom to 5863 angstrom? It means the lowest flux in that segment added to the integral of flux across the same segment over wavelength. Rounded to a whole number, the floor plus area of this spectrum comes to 550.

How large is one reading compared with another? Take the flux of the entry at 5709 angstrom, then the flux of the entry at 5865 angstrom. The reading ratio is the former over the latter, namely 1.00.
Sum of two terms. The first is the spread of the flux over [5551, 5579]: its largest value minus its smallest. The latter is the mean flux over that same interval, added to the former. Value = 12.5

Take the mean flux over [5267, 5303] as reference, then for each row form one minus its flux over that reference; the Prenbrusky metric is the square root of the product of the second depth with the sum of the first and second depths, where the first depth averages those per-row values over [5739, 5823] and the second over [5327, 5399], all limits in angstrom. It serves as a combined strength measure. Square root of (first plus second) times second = 0.019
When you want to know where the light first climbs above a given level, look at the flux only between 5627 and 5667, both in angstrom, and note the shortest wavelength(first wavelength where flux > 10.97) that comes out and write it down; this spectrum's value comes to 5633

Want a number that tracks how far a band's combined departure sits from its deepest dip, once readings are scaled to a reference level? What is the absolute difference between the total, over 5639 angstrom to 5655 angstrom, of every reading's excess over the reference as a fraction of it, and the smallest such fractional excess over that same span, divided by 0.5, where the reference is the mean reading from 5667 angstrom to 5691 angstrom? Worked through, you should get 0.14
